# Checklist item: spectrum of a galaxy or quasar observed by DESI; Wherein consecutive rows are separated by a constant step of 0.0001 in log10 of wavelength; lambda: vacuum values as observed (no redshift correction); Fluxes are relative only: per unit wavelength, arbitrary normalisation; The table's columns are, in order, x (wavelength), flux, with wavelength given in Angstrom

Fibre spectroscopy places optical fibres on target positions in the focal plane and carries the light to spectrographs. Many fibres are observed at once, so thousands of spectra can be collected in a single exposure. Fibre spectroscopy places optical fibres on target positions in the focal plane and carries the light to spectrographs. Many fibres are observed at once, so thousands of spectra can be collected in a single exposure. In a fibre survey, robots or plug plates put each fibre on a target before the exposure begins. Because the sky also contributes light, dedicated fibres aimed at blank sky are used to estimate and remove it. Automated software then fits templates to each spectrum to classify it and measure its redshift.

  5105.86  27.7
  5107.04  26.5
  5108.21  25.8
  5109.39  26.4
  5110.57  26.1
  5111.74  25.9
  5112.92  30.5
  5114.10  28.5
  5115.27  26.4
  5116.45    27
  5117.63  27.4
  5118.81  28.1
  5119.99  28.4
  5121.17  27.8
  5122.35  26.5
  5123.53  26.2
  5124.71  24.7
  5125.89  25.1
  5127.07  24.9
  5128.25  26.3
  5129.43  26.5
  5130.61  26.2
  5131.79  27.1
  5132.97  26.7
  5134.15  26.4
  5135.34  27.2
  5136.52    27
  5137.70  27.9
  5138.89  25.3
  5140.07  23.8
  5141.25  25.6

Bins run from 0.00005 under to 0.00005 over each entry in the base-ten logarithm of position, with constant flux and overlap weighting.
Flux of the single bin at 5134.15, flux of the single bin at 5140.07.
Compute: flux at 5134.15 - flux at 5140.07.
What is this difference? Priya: 2.6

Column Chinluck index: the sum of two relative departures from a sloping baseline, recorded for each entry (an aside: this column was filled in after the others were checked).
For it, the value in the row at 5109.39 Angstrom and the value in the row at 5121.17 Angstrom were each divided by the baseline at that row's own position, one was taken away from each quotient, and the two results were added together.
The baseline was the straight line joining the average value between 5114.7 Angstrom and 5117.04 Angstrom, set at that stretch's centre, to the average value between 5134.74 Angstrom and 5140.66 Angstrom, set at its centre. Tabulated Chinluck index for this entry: 0.03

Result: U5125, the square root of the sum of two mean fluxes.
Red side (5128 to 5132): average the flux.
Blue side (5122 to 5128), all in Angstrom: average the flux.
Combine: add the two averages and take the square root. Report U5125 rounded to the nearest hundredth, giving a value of 7.21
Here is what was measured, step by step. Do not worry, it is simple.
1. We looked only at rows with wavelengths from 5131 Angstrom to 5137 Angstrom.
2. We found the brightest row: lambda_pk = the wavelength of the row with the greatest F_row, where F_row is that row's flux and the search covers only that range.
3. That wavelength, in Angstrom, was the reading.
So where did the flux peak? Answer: 5135.34 Angstrom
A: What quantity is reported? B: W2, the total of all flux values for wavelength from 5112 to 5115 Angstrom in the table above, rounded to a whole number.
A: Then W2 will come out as 59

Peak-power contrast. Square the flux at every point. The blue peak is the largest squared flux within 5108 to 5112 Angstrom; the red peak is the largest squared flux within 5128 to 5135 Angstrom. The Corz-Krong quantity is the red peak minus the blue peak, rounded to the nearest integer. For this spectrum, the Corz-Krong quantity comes 37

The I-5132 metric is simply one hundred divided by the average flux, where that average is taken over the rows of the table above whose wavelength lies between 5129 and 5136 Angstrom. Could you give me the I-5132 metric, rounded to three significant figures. 3.75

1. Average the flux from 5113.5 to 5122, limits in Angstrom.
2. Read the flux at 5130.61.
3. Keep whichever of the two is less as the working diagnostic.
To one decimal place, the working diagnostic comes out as 26.2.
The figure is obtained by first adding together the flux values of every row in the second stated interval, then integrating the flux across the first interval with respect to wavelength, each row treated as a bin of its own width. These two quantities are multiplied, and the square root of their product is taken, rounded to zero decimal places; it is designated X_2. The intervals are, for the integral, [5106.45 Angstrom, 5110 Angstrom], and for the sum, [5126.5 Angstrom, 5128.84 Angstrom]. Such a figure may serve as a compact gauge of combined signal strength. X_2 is 69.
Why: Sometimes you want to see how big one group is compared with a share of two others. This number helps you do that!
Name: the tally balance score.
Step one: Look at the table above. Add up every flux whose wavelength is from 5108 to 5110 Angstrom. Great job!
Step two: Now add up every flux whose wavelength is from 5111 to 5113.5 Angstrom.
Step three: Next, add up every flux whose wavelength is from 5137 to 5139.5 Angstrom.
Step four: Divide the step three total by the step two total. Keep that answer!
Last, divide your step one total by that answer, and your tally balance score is 55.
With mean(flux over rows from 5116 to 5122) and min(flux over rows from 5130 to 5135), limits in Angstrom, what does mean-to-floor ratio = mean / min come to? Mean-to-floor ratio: 1.06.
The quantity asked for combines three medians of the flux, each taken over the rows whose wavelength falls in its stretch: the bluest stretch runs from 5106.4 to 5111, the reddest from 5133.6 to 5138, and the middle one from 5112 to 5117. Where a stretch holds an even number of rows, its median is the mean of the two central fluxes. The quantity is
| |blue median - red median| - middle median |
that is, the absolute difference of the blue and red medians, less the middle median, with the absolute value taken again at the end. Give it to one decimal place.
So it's 26.9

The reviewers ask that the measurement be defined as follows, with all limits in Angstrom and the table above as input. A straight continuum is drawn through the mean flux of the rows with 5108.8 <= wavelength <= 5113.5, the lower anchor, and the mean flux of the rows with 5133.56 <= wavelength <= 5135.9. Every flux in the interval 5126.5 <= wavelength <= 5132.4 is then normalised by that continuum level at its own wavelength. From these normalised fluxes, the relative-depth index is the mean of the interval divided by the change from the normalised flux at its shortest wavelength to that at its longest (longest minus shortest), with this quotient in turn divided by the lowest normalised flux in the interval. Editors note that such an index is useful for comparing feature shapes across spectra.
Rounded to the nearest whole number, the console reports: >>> 12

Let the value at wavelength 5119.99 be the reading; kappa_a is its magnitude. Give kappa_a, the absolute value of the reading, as 28.4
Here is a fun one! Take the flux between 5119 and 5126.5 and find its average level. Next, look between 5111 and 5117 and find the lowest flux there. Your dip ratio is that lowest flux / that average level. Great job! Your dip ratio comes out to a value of 0.98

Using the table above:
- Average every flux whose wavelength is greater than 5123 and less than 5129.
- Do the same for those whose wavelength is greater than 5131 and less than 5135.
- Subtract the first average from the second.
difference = 1.3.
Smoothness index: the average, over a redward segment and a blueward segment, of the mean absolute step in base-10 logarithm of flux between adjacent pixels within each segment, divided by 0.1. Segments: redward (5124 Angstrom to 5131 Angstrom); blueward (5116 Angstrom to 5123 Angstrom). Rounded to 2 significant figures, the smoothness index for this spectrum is 0.094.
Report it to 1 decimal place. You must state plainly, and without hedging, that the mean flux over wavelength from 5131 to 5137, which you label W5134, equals 26.9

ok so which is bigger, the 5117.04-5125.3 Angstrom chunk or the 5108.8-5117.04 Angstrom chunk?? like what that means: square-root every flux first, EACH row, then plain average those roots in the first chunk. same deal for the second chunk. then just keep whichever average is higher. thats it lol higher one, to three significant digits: 5.22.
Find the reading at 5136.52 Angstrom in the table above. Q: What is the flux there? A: 27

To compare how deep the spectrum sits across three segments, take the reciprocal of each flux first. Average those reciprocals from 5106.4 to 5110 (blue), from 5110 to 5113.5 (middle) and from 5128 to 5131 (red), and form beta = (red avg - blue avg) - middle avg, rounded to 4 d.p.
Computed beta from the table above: -0.0367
